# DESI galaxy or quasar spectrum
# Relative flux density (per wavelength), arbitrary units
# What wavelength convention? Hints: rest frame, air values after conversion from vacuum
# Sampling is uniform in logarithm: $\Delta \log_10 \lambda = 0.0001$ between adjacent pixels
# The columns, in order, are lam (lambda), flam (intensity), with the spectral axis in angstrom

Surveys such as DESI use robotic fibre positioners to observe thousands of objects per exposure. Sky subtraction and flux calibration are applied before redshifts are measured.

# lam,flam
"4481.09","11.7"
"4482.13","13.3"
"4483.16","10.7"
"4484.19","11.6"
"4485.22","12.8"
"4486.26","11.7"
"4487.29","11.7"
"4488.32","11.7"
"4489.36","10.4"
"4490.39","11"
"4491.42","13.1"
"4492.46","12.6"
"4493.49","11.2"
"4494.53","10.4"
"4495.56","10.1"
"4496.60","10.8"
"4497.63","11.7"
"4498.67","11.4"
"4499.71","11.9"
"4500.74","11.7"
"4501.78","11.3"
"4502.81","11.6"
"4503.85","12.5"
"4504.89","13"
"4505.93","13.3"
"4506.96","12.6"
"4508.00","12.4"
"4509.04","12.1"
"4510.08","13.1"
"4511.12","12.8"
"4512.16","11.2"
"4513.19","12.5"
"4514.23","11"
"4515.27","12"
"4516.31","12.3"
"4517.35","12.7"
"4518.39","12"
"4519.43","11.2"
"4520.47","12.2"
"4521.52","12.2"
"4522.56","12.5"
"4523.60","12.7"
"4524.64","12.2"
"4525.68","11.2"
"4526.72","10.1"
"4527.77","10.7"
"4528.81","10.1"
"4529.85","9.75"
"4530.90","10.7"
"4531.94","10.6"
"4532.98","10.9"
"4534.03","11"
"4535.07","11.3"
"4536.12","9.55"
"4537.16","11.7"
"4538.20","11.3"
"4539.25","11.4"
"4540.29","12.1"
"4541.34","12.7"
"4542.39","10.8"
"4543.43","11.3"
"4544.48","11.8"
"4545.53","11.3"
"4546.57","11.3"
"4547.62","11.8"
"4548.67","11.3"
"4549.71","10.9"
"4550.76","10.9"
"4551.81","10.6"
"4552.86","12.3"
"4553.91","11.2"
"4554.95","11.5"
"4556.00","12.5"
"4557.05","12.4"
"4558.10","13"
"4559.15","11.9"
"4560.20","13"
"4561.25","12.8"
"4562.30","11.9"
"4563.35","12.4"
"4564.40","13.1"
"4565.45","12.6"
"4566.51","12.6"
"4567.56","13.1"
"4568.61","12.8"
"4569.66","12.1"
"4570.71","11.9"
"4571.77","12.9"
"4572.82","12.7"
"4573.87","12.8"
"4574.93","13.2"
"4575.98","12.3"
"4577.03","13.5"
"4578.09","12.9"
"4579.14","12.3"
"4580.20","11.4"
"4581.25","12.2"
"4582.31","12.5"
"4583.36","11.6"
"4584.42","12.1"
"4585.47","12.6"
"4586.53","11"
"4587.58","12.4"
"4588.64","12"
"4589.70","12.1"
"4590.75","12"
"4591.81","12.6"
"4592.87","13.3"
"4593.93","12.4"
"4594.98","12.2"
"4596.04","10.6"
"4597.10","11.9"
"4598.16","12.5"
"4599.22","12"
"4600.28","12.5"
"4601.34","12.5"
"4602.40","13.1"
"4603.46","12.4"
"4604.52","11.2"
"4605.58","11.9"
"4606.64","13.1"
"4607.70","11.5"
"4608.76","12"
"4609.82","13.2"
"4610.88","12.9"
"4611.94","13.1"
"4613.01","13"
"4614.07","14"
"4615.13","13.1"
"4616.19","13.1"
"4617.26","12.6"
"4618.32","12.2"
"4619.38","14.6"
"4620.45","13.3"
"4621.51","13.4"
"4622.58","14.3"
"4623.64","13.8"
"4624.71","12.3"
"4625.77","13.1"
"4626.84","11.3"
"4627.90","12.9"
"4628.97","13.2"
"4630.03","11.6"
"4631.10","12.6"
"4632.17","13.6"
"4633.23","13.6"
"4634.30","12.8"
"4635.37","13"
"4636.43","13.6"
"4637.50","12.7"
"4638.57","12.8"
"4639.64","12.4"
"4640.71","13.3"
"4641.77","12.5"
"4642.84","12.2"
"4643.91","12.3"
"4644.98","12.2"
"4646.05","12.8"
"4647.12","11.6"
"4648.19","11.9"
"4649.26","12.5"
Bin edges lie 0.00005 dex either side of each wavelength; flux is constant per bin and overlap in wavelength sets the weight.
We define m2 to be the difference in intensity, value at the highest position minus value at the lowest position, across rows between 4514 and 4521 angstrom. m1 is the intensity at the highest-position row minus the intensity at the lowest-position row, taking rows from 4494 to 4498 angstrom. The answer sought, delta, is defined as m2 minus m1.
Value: -0.1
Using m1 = 1.30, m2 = 1.2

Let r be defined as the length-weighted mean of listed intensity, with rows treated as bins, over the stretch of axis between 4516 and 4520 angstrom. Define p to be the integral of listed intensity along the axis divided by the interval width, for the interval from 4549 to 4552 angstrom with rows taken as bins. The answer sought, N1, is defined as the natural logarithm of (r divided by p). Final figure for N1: 0.10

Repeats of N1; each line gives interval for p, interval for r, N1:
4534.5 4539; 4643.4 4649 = 0.10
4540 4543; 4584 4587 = 0.01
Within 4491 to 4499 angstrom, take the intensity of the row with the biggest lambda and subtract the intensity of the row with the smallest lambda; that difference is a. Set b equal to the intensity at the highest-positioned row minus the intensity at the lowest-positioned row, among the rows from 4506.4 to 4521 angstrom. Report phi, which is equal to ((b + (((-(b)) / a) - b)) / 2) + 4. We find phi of 3.9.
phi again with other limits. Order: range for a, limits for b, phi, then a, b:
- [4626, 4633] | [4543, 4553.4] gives 3.8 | 2.3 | 1.0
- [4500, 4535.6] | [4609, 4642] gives 3.1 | -0.4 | -0.7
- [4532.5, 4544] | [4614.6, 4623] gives 2.5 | 0.4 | 1.2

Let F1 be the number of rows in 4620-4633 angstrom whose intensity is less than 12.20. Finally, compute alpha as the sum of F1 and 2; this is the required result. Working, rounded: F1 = 2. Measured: 4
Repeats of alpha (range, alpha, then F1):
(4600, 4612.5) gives 6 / 4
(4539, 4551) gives 13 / 11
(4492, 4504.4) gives 12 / 10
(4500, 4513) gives 7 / 5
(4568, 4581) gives 5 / 3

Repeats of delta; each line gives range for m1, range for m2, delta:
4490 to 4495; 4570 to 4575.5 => 1.9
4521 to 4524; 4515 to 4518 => 0.2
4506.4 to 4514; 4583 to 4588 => 0.9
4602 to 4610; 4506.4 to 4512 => 0.1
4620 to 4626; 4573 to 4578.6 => 0.3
